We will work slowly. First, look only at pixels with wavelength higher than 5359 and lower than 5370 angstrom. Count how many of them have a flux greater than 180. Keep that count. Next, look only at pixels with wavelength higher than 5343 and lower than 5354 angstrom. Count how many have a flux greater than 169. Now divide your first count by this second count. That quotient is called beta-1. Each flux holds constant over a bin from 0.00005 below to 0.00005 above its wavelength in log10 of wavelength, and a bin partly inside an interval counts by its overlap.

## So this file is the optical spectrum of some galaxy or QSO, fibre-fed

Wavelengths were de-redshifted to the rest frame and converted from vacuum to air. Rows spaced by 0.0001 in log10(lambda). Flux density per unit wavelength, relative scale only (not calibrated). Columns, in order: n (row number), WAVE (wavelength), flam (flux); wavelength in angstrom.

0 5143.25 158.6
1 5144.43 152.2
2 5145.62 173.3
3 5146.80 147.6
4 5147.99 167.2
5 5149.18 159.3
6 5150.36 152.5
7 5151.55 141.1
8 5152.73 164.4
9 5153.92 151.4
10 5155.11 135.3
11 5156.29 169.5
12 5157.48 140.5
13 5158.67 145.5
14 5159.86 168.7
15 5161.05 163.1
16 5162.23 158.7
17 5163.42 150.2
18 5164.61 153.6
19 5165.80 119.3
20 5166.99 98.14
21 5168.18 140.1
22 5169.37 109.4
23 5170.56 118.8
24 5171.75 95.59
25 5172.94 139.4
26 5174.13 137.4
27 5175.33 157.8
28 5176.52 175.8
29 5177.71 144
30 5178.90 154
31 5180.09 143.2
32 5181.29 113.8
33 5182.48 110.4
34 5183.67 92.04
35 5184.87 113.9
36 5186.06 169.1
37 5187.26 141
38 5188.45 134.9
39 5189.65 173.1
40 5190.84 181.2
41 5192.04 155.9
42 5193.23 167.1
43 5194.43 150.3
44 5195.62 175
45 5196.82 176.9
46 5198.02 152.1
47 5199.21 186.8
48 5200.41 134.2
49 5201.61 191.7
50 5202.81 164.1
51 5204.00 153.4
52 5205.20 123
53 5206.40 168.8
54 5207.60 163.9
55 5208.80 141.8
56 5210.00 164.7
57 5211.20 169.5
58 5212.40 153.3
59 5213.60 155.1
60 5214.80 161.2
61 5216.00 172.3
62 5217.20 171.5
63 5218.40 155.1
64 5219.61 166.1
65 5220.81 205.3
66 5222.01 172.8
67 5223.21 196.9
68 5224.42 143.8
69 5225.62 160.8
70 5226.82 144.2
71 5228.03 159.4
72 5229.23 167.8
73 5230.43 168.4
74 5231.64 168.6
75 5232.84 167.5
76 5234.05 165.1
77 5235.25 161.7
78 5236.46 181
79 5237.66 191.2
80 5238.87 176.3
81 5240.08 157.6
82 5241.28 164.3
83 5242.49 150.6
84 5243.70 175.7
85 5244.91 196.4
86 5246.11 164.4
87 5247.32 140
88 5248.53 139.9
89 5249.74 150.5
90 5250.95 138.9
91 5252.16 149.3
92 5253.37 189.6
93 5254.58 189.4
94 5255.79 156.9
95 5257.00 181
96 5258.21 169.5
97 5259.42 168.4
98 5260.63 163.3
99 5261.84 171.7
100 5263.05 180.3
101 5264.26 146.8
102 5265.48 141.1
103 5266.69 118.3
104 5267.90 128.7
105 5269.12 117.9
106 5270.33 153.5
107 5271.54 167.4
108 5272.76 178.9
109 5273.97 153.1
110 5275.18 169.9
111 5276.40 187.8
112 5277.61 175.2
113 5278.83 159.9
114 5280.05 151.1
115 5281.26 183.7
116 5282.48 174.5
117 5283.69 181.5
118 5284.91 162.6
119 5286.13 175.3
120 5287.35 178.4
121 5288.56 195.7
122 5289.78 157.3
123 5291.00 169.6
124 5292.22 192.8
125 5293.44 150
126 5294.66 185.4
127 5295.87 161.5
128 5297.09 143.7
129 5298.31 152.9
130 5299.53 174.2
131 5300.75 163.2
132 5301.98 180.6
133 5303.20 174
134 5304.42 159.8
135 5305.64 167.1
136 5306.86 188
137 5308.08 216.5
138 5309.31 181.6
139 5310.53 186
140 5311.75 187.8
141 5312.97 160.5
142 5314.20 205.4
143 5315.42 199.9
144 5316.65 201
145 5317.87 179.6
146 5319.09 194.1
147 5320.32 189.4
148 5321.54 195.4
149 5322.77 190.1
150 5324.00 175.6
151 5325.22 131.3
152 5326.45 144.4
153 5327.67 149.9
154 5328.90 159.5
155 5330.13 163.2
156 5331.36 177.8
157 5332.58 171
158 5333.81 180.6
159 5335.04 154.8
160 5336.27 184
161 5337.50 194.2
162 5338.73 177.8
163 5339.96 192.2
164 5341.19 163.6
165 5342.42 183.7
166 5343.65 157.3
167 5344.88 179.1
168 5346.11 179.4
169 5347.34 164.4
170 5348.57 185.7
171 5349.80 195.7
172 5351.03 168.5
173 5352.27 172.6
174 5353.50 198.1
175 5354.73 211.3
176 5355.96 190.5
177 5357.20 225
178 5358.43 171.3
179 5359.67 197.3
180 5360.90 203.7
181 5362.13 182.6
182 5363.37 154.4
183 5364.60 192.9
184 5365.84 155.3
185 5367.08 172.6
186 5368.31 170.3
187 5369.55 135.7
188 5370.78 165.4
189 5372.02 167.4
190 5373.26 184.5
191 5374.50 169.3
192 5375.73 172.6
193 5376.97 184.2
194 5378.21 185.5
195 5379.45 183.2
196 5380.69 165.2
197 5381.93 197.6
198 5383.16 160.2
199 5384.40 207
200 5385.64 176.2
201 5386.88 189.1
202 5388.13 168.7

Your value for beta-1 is 0.67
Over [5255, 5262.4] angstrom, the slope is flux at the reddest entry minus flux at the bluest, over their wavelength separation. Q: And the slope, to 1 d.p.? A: 2.4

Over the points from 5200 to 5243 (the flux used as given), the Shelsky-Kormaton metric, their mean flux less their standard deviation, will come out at 148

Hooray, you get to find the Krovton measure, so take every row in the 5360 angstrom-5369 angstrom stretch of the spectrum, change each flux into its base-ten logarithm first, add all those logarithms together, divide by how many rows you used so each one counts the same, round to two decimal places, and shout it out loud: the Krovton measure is 2.24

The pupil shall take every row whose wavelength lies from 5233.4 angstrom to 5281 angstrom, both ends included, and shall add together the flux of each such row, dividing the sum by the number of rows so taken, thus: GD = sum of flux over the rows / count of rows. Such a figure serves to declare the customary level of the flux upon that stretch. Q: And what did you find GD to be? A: 162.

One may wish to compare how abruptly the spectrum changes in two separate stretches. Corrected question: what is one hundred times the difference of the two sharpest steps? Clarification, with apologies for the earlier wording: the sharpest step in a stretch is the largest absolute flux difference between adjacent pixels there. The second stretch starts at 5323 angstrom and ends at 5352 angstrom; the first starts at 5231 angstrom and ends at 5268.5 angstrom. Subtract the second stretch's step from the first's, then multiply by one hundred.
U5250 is -400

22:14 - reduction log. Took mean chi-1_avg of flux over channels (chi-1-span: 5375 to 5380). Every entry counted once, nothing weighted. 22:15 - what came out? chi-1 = 181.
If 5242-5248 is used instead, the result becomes 165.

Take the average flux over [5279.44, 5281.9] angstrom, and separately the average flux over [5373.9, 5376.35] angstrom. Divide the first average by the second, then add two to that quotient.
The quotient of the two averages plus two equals 2.98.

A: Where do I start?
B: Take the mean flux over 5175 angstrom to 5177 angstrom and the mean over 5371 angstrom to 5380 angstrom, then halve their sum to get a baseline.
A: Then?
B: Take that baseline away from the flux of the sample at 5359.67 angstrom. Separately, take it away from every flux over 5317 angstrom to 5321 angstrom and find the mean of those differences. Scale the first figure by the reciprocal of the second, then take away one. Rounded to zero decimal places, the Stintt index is 1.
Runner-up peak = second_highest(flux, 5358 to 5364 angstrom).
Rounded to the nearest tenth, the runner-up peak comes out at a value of 197.3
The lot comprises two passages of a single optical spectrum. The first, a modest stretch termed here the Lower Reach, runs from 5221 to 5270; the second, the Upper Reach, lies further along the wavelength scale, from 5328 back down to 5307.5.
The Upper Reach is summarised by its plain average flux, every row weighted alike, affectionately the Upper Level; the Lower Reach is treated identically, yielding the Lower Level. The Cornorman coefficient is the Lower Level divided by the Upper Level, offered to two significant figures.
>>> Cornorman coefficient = 0.89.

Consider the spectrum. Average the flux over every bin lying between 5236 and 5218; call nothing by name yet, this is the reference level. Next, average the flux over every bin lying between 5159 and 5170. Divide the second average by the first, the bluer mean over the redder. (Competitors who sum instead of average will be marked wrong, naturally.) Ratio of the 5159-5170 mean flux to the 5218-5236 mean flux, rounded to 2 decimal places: 0.84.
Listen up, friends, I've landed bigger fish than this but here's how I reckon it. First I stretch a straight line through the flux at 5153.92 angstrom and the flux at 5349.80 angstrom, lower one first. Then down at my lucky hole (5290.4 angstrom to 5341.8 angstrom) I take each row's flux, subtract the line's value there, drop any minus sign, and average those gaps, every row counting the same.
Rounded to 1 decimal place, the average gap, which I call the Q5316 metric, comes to 17.4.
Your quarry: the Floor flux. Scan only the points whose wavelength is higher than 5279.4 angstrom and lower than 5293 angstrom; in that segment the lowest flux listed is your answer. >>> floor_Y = 151.1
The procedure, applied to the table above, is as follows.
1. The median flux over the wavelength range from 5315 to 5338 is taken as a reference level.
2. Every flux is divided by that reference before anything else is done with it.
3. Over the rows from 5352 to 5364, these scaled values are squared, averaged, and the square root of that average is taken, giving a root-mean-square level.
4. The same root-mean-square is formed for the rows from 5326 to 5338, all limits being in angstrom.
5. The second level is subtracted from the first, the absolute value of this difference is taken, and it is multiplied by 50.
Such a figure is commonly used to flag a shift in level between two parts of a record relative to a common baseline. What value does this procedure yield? 6.4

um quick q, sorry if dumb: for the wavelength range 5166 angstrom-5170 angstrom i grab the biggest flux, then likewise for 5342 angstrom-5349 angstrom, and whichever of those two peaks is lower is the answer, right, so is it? 140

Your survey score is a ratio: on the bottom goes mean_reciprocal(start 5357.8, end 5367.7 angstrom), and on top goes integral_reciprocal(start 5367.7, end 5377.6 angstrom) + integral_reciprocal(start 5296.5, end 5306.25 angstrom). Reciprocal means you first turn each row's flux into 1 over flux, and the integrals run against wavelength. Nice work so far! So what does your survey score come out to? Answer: 21.0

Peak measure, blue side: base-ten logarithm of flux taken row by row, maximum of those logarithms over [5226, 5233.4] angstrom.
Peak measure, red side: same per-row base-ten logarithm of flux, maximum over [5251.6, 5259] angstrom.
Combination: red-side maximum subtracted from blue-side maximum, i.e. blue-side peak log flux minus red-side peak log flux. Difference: -0.051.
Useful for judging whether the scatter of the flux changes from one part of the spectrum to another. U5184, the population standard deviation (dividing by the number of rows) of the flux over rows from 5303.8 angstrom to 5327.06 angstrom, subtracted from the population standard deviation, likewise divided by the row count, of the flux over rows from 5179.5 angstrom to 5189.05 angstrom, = 2.0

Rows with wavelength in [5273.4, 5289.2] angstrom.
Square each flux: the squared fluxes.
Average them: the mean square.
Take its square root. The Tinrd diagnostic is 173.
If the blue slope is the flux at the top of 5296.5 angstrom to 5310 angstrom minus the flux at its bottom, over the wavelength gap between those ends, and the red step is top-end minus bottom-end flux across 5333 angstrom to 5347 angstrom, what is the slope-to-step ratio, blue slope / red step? -2.58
